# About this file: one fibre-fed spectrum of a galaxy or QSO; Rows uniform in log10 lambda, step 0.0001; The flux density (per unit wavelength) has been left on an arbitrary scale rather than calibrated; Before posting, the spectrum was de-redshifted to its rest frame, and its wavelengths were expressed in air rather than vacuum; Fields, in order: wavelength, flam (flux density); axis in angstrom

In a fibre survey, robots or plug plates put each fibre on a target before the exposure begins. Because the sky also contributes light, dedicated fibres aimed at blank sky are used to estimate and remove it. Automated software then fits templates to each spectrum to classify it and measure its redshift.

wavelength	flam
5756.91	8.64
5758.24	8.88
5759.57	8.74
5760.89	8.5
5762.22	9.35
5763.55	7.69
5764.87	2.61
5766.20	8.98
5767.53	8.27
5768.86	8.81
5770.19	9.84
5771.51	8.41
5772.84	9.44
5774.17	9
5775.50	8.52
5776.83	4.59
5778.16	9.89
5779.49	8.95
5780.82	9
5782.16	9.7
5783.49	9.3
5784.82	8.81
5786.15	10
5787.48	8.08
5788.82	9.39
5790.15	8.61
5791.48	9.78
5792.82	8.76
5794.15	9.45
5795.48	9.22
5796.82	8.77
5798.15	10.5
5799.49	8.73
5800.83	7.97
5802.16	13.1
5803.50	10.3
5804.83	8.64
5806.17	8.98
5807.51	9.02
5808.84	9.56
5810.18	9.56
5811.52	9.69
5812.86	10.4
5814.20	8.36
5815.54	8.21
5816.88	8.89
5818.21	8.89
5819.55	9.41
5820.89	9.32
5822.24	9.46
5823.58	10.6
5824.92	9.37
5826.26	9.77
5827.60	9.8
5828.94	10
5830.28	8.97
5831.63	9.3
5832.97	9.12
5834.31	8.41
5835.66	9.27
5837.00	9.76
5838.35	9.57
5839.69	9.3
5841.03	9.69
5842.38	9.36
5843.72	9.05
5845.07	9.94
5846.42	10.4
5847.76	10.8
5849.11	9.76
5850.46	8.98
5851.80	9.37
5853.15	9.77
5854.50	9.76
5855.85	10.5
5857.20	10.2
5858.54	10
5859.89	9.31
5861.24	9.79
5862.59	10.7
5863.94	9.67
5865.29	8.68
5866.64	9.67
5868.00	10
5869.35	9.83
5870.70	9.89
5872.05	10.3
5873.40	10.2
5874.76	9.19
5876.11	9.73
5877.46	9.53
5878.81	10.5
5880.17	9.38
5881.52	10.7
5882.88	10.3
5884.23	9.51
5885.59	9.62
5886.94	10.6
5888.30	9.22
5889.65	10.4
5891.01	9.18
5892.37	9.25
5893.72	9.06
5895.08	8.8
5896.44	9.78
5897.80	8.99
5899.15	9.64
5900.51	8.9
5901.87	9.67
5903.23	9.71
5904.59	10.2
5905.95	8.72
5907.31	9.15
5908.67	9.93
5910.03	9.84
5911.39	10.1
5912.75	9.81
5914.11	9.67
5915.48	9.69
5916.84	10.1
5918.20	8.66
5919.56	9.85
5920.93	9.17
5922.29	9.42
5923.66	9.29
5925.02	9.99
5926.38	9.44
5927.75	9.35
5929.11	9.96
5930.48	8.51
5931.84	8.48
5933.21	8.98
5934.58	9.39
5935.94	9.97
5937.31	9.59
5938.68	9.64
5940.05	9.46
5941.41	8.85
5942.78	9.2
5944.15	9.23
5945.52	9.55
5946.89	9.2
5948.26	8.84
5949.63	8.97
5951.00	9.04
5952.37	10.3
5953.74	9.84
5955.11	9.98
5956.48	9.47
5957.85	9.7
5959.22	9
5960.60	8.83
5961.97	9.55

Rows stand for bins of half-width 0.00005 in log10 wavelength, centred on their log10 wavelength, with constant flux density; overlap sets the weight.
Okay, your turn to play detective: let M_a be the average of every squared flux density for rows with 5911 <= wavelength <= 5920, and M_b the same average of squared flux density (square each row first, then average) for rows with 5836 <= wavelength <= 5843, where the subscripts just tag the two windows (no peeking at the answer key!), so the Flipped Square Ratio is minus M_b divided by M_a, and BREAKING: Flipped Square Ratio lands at -0.97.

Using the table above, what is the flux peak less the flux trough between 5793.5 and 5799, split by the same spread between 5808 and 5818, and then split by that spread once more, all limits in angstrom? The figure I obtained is 0.4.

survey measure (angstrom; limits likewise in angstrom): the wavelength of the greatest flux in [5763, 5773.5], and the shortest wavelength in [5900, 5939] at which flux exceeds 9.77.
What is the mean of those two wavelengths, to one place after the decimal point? 5837.4 angstrom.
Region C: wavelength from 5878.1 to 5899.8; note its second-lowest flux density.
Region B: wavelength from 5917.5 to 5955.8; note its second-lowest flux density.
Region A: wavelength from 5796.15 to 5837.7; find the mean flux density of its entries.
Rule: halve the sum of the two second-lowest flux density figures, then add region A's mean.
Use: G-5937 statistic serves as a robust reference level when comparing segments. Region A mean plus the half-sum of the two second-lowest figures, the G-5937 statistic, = 18.2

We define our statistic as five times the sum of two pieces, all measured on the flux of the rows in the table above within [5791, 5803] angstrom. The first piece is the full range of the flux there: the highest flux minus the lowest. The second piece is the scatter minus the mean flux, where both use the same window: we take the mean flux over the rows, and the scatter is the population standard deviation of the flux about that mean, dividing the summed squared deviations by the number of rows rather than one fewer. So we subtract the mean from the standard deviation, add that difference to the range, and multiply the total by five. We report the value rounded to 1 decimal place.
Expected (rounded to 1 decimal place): -15.2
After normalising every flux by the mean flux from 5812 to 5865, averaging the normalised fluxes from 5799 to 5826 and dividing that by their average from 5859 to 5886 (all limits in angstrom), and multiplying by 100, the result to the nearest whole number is 96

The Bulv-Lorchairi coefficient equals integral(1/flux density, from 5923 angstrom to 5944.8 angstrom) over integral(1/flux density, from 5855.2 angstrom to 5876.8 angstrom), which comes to 1.07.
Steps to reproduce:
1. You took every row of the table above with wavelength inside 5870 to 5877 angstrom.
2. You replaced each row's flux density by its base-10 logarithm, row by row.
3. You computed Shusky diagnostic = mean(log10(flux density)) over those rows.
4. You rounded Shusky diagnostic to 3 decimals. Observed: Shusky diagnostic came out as 0.994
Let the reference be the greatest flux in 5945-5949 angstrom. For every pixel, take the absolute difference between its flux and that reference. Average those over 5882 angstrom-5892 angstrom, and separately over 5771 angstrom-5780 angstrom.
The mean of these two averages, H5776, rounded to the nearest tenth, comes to 0.9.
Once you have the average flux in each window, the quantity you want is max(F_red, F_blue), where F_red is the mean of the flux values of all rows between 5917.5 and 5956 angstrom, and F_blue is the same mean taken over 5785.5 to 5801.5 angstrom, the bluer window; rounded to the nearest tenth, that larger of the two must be 9.4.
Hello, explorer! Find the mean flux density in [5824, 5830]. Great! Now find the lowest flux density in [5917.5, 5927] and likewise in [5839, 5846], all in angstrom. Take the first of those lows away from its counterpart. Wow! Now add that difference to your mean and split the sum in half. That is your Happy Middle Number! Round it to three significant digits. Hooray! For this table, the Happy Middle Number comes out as 5.06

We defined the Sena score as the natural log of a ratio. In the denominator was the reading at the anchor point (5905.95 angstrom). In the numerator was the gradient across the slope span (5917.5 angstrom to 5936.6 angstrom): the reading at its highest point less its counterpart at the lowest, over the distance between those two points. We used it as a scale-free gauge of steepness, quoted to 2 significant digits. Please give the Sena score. -4.8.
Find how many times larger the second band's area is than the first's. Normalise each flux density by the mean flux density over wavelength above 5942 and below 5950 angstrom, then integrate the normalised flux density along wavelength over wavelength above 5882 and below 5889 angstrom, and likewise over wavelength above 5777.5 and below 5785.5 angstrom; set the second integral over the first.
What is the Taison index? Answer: 1.1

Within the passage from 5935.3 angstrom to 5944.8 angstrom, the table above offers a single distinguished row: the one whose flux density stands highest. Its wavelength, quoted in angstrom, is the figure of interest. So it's 5935.94 angstrom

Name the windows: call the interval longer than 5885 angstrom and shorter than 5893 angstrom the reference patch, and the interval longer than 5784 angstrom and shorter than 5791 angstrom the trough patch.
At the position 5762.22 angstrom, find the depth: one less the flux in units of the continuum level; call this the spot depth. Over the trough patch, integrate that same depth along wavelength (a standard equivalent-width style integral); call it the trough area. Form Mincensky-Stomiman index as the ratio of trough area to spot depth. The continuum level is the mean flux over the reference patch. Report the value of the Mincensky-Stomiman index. 14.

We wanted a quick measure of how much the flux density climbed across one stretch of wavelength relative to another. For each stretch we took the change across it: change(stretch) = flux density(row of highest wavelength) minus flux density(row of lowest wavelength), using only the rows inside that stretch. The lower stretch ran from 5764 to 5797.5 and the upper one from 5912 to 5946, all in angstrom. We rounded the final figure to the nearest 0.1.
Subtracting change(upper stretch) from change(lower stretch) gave 6.4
